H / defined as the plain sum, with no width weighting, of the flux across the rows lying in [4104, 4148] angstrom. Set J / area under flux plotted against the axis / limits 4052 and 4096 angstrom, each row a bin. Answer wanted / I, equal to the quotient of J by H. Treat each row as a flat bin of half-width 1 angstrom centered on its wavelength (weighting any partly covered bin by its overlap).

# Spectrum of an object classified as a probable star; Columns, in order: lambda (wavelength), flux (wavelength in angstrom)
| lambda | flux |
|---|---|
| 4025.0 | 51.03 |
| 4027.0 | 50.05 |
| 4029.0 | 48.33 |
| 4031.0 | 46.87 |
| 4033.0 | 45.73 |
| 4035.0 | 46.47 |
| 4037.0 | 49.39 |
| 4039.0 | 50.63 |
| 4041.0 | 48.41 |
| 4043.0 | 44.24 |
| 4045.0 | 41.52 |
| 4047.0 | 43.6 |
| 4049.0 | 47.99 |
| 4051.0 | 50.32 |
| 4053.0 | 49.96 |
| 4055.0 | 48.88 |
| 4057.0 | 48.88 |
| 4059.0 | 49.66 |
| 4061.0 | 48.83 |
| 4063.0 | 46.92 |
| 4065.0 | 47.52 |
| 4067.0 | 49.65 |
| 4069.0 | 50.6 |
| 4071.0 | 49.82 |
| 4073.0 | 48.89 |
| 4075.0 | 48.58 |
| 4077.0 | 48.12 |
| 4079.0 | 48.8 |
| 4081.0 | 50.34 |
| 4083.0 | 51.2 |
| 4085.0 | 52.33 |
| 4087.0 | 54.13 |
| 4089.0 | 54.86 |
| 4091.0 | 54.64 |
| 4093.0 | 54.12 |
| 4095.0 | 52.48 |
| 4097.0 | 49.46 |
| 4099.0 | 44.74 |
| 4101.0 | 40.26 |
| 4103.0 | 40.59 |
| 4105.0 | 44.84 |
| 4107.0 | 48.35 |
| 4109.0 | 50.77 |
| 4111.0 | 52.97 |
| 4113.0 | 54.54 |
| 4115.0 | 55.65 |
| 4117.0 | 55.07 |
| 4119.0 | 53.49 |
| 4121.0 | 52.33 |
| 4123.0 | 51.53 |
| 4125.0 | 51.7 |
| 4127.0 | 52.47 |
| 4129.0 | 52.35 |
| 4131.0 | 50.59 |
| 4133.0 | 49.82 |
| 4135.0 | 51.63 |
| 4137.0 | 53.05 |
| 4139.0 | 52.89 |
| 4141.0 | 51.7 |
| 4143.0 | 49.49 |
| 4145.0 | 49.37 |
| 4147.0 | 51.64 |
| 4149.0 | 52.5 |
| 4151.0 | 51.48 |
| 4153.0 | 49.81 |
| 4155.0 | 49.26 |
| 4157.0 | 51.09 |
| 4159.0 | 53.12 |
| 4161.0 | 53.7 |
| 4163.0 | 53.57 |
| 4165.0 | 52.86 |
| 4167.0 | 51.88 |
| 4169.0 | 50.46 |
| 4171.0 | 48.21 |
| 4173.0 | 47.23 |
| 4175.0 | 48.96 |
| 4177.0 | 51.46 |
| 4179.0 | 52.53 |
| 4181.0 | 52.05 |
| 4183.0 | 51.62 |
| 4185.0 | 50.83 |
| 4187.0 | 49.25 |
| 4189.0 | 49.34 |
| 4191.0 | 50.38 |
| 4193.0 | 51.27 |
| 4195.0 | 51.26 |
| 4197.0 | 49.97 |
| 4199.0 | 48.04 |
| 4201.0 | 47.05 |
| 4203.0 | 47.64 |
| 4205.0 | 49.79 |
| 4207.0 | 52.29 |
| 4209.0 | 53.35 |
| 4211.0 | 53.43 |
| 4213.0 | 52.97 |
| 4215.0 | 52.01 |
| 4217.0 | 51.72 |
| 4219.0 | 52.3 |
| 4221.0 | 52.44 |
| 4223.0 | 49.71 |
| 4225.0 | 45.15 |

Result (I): 1.95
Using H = 1136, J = 2218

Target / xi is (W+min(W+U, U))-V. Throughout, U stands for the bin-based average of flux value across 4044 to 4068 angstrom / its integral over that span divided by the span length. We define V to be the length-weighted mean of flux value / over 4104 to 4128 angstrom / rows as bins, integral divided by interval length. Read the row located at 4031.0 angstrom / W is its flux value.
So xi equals 42.7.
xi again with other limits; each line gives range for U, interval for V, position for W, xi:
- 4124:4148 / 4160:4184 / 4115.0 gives 55.8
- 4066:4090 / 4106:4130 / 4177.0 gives 49.5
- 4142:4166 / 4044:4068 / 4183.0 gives 55.3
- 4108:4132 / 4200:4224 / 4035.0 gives 48.0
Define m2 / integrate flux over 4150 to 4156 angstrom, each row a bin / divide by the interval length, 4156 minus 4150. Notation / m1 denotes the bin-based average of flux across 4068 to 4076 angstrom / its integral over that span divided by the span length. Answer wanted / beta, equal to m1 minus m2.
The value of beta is -0.7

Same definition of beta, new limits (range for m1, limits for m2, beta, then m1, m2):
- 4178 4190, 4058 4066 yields 2.7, 50.9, 48.2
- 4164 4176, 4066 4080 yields 0.7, 49.9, 49.2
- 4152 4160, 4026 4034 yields 3.1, 50.8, 47.7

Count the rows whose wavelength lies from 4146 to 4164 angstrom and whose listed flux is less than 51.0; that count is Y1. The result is 2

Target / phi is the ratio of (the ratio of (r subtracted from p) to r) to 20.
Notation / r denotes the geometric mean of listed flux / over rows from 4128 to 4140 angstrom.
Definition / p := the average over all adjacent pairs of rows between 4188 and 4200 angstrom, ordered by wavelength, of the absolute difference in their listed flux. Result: -0.0490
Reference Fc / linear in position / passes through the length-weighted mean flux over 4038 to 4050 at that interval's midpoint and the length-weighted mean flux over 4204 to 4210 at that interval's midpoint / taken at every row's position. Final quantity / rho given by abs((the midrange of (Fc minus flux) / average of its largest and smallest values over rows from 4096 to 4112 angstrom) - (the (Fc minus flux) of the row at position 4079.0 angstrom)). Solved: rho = 3.1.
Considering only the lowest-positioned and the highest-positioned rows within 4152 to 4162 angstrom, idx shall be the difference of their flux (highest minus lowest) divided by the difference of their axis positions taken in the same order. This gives 0.5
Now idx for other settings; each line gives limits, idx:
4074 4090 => 0.4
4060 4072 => 0.1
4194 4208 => 0.1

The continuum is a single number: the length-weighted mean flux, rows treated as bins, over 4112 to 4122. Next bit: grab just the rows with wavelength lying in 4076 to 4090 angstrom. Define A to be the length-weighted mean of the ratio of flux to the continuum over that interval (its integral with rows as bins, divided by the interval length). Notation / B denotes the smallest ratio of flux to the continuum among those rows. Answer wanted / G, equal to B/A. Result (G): 0.94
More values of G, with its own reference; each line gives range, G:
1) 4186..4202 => 0.95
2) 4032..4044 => 0.93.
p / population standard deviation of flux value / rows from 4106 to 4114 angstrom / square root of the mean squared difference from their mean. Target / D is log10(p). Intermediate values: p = 2.3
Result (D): 0.4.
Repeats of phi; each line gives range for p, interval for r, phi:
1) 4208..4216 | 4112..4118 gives -0.0495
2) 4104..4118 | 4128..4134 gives -0.0481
